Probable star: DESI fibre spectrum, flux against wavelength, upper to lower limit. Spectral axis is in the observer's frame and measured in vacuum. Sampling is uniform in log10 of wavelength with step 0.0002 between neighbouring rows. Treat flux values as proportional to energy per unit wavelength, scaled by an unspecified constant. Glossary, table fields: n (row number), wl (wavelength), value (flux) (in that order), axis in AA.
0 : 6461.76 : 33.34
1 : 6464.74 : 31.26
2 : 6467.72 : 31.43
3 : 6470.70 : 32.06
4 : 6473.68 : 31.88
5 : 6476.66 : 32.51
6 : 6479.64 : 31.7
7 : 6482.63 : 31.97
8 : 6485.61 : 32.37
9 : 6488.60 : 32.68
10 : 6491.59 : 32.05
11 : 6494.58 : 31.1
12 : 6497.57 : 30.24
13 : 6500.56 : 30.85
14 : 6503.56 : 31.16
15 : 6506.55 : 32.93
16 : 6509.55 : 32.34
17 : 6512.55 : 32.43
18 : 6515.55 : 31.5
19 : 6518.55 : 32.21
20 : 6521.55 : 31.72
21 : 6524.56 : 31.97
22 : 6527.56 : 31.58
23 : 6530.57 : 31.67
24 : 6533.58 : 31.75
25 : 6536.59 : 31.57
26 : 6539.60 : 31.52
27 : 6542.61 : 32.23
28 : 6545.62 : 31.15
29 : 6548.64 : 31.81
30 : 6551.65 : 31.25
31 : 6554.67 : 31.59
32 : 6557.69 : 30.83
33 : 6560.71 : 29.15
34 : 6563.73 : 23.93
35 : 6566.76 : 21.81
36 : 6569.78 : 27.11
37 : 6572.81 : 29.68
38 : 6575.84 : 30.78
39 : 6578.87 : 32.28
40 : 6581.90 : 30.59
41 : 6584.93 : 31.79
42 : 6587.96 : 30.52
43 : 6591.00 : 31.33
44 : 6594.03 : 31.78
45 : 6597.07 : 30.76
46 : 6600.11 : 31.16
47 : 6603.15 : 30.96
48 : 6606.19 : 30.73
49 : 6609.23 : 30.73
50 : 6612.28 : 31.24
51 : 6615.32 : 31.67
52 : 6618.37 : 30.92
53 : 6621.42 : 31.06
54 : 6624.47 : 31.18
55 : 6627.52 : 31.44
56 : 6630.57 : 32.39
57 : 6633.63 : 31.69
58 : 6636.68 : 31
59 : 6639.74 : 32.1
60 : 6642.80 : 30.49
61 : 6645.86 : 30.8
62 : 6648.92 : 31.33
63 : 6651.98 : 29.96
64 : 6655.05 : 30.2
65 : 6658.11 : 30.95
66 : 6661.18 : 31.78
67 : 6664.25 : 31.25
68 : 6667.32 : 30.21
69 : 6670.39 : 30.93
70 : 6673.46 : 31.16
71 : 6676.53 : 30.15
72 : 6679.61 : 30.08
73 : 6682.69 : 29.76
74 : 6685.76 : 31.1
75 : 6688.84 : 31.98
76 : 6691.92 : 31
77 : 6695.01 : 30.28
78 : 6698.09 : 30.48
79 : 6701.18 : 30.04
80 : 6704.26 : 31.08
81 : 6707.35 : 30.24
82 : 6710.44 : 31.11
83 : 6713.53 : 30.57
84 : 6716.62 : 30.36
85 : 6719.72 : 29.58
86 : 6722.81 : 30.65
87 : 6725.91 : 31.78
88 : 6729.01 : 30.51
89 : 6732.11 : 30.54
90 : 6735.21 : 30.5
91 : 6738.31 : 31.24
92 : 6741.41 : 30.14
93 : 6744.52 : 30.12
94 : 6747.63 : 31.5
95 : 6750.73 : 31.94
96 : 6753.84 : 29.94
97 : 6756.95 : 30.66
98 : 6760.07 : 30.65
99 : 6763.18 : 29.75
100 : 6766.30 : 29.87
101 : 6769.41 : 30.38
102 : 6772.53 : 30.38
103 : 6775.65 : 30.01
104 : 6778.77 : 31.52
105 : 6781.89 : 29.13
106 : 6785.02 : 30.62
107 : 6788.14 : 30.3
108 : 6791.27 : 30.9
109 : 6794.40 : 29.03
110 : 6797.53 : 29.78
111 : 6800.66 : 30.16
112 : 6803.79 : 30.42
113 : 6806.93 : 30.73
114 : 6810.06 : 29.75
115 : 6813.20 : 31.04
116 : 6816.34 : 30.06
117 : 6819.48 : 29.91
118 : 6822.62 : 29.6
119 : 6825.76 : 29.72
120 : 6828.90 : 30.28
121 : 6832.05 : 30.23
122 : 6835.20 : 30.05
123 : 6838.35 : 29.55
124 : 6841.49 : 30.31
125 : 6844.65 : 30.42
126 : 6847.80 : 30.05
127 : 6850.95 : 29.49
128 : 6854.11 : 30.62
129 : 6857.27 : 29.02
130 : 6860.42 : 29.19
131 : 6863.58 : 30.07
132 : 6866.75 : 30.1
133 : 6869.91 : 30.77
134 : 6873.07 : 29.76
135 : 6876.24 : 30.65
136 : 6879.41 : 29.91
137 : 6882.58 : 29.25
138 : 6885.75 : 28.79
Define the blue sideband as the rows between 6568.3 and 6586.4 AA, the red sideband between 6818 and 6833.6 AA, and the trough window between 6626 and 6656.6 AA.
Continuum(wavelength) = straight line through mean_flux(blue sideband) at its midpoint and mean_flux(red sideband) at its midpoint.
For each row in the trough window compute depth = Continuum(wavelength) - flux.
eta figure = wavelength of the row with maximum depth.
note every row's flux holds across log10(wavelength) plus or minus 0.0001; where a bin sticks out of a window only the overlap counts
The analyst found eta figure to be 6651.98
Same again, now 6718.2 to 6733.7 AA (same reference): 6719.72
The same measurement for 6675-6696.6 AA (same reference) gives 6682.69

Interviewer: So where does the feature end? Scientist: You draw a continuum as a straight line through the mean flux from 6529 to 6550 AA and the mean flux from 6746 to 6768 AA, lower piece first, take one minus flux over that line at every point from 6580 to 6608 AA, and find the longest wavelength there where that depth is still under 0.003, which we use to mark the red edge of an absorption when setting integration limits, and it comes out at 6594.03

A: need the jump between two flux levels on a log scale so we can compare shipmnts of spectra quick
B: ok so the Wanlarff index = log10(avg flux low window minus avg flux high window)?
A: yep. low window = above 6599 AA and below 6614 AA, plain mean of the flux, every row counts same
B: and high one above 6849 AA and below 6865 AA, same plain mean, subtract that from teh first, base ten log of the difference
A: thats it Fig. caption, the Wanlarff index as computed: 0.11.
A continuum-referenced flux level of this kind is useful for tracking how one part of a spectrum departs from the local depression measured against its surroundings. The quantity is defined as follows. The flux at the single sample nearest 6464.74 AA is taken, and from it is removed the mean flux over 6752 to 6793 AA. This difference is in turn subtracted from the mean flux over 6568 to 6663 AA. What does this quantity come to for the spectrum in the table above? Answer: 30.0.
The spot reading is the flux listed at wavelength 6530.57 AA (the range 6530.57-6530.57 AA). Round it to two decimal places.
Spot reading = 31.67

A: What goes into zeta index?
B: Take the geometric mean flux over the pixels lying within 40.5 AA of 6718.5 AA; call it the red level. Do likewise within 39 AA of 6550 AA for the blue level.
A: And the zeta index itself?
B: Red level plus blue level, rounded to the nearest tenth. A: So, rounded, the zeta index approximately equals 61.1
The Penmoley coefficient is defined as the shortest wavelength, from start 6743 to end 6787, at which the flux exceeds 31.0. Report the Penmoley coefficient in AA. 6747.63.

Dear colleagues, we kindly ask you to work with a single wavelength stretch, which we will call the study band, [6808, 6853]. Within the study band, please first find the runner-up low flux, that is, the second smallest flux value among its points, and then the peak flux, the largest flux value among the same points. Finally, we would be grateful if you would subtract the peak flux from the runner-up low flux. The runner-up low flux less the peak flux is -1.5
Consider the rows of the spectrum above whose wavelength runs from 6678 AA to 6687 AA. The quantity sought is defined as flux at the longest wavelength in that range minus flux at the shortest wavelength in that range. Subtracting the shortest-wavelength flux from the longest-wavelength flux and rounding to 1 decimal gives 1.0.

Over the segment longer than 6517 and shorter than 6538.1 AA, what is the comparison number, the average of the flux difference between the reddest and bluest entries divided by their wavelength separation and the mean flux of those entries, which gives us 15.9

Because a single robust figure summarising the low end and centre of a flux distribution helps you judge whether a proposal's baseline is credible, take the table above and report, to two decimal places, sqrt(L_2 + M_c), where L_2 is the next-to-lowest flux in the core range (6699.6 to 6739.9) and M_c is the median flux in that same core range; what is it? 7.78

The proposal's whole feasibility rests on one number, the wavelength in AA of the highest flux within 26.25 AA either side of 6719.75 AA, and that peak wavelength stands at 6725.91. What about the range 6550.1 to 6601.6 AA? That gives 6578.87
